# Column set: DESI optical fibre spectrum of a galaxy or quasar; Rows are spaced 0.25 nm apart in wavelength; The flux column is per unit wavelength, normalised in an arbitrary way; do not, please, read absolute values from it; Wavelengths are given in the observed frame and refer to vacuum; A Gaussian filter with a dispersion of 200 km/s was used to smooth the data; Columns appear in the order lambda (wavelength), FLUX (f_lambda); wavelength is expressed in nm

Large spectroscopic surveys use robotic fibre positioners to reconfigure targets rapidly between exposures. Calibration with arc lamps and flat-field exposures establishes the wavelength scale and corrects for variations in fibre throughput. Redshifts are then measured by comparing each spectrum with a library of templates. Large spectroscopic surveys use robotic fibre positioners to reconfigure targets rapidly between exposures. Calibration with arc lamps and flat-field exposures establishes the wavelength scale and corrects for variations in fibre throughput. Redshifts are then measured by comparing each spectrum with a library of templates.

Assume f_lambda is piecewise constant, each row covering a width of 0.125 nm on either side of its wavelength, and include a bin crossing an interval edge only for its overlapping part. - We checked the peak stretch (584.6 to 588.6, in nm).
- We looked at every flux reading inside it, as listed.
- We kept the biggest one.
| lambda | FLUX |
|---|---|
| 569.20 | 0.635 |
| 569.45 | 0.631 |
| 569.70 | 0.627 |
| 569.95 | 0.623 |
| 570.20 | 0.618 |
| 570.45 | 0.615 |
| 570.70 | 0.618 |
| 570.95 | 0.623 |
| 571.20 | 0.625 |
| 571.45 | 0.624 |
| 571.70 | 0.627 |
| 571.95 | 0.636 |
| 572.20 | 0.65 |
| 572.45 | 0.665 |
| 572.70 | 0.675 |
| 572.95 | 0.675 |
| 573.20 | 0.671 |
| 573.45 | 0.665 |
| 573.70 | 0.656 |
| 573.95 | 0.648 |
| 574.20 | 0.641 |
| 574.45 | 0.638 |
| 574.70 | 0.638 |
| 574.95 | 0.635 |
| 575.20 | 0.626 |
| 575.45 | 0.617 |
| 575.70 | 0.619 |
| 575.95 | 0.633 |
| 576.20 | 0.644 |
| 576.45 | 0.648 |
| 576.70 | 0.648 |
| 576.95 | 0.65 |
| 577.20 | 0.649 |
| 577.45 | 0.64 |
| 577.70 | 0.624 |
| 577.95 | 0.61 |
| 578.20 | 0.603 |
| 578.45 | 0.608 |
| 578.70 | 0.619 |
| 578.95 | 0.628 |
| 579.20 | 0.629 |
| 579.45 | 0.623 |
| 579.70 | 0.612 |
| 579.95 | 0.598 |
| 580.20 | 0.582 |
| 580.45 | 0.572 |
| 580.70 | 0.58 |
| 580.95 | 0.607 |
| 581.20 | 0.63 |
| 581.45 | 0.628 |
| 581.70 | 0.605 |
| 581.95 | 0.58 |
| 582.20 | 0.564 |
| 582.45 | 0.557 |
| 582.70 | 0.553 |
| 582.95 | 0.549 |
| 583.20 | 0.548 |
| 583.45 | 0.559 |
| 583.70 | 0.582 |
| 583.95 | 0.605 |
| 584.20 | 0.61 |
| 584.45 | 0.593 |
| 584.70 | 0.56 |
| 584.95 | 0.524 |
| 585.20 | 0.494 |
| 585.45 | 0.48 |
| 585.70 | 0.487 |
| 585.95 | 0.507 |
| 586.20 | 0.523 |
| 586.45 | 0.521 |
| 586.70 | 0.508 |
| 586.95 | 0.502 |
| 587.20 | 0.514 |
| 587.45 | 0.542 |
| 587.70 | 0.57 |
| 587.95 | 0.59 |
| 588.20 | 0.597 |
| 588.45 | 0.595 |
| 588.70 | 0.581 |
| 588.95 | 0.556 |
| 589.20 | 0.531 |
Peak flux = 0.597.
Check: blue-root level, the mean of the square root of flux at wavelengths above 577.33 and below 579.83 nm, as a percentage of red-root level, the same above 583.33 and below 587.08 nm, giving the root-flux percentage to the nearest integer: 107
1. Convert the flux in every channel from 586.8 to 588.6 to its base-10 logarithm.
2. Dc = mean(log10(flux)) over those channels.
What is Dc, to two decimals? -0.25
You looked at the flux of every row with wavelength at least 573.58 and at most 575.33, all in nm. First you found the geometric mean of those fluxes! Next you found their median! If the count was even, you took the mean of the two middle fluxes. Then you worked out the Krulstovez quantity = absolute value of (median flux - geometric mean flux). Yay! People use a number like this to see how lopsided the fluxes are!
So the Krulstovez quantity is 0.0022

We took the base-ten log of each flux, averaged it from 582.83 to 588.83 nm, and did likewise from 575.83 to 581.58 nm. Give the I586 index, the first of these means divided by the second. 1.26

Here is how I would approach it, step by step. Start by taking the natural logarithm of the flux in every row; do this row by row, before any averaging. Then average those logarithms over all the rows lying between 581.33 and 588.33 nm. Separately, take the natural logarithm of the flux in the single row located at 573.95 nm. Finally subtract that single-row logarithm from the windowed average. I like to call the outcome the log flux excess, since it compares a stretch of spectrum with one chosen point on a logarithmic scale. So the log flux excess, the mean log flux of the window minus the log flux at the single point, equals -0.16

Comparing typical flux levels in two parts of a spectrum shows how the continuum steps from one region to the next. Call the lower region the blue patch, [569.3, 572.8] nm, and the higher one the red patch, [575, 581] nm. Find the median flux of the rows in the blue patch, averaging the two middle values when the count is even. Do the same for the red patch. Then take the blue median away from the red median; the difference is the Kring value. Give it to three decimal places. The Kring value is -0.005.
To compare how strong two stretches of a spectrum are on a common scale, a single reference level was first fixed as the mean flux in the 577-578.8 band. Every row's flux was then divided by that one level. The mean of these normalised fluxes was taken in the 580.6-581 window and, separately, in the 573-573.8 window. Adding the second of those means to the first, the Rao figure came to 2.02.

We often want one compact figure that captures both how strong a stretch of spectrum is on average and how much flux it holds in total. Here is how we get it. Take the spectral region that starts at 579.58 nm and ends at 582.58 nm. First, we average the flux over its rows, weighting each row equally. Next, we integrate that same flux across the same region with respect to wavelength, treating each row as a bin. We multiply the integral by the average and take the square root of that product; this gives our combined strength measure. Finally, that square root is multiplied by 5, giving 5.1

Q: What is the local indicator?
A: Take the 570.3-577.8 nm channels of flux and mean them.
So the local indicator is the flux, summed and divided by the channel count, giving 0.64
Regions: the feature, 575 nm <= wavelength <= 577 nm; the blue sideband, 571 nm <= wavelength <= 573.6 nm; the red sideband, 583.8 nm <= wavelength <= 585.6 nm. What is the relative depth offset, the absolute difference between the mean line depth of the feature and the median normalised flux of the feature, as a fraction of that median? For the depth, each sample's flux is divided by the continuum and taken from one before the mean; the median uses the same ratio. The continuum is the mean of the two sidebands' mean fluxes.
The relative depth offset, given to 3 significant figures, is 1.05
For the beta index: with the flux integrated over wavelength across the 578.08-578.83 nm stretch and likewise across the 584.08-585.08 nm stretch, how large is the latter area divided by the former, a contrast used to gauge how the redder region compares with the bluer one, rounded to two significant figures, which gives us 1.2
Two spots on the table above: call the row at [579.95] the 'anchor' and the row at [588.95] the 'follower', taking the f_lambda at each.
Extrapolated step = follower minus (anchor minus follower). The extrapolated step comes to 0.51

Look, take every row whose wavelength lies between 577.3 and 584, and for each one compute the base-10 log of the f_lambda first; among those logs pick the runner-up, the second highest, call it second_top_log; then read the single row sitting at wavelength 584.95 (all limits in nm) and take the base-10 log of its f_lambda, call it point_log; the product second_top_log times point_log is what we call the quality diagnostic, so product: 0.056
